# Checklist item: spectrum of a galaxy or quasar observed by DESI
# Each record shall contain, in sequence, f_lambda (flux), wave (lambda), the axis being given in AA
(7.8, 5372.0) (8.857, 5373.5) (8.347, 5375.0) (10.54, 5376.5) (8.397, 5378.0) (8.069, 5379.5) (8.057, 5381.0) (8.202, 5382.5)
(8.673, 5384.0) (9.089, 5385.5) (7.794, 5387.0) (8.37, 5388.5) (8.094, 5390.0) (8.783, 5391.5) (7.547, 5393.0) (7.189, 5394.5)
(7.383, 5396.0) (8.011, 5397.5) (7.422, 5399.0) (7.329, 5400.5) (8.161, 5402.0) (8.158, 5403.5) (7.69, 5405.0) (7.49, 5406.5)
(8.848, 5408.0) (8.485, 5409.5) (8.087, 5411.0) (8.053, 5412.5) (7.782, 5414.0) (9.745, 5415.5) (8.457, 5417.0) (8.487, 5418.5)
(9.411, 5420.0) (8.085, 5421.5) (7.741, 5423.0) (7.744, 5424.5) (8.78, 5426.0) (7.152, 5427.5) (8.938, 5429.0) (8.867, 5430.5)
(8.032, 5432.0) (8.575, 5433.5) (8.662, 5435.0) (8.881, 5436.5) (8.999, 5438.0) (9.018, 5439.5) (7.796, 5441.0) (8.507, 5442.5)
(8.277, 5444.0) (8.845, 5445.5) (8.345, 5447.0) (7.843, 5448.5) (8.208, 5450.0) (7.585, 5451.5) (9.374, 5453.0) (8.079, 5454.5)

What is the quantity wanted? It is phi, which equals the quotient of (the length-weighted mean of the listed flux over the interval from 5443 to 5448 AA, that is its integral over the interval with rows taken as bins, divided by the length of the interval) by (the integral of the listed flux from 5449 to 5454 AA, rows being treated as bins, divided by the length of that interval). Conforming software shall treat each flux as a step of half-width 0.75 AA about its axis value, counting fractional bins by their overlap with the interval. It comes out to 1.01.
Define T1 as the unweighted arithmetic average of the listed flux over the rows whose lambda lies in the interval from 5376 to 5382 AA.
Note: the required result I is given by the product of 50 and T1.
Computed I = 438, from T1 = 8.77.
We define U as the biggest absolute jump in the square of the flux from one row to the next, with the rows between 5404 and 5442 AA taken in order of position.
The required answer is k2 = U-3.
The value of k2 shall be 31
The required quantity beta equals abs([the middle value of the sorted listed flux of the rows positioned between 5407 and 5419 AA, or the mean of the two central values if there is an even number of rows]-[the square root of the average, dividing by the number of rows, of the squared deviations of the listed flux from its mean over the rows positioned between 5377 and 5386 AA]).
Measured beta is 8.10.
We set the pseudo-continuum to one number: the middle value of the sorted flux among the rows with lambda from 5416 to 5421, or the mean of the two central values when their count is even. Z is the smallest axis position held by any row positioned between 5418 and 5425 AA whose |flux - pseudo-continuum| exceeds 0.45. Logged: 5420.0 AA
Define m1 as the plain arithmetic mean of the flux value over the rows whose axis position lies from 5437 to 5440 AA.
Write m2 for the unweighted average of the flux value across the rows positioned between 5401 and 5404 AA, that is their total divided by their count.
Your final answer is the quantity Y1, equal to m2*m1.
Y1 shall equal 73.5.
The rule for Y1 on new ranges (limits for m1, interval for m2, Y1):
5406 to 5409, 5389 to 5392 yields 68.9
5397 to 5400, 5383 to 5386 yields 68.5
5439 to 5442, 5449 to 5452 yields 66.4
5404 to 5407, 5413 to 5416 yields 66.5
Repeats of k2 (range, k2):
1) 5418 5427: 20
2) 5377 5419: 31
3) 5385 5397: 19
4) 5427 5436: 26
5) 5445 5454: 27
